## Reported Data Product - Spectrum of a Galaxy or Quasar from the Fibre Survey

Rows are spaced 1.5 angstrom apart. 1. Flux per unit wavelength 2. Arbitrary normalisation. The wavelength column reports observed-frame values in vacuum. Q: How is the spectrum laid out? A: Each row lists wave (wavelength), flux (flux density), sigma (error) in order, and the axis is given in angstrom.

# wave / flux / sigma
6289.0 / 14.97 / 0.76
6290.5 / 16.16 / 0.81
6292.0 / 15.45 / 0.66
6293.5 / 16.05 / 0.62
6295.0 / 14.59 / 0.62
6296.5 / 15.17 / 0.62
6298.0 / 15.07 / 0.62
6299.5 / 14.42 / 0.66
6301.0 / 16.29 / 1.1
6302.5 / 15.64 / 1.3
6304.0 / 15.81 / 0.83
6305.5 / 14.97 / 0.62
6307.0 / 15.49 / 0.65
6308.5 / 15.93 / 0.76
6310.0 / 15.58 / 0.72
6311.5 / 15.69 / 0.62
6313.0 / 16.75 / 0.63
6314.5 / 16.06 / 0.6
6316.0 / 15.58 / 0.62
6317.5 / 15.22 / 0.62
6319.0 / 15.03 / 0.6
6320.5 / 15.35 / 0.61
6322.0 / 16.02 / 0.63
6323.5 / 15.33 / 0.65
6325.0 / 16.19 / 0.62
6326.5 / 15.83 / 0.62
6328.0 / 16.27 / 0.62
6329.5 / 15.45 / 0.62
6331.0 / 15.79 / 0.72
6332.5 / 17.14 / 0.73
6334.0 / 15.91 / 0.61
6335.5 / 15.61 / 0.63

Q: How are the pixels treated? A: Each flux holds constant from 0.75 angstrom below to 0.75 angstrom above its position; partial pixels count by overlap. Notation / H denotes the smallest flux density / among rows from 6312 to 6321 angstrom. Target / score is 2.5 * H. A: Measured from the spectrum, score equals 37.6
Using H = 15.03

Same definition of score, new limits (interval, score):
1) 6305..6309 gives 37.4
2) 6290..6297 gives 36.5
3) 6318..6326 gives 37.6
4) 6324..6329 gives 39.6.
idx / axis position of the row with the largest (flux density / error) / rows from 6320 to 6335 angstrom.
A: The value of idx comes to 6328.0 angstrom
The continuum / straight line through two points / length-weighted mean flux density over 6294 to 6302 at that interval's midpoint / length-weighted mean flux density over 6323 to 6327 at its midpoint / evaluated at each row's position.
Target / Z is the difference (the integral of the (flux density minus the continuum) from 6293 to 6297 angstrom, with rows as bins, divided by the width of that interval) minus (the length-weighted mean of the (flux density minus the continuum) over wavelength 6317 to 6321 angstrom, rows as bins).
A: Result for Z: 0.6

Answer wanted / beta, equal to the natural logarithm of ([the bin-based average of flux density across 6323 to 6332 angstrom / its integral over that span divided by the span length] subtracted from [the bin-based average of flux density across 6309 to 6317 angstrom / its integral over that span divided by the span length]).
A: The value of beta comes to -3.0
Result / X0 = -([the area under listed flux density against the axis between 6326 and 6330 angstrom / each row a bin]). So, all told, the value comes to -64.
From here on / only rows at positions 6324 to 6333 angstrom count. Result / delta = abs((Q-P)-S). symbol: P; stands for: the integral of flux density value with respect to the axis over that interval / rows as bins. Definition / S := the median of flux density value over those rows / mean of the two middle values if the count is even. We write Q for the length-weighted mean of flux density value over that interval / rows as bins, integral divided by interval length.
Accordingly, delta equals 145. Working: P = 145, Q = 16.1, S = 16.0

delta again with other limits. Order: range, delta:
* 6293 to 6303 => 153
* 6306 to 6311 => 78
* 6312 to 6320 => 126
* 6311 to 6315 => 65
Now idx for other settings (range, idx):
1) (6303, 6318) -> 6314.5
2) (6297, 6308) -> 6298.0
